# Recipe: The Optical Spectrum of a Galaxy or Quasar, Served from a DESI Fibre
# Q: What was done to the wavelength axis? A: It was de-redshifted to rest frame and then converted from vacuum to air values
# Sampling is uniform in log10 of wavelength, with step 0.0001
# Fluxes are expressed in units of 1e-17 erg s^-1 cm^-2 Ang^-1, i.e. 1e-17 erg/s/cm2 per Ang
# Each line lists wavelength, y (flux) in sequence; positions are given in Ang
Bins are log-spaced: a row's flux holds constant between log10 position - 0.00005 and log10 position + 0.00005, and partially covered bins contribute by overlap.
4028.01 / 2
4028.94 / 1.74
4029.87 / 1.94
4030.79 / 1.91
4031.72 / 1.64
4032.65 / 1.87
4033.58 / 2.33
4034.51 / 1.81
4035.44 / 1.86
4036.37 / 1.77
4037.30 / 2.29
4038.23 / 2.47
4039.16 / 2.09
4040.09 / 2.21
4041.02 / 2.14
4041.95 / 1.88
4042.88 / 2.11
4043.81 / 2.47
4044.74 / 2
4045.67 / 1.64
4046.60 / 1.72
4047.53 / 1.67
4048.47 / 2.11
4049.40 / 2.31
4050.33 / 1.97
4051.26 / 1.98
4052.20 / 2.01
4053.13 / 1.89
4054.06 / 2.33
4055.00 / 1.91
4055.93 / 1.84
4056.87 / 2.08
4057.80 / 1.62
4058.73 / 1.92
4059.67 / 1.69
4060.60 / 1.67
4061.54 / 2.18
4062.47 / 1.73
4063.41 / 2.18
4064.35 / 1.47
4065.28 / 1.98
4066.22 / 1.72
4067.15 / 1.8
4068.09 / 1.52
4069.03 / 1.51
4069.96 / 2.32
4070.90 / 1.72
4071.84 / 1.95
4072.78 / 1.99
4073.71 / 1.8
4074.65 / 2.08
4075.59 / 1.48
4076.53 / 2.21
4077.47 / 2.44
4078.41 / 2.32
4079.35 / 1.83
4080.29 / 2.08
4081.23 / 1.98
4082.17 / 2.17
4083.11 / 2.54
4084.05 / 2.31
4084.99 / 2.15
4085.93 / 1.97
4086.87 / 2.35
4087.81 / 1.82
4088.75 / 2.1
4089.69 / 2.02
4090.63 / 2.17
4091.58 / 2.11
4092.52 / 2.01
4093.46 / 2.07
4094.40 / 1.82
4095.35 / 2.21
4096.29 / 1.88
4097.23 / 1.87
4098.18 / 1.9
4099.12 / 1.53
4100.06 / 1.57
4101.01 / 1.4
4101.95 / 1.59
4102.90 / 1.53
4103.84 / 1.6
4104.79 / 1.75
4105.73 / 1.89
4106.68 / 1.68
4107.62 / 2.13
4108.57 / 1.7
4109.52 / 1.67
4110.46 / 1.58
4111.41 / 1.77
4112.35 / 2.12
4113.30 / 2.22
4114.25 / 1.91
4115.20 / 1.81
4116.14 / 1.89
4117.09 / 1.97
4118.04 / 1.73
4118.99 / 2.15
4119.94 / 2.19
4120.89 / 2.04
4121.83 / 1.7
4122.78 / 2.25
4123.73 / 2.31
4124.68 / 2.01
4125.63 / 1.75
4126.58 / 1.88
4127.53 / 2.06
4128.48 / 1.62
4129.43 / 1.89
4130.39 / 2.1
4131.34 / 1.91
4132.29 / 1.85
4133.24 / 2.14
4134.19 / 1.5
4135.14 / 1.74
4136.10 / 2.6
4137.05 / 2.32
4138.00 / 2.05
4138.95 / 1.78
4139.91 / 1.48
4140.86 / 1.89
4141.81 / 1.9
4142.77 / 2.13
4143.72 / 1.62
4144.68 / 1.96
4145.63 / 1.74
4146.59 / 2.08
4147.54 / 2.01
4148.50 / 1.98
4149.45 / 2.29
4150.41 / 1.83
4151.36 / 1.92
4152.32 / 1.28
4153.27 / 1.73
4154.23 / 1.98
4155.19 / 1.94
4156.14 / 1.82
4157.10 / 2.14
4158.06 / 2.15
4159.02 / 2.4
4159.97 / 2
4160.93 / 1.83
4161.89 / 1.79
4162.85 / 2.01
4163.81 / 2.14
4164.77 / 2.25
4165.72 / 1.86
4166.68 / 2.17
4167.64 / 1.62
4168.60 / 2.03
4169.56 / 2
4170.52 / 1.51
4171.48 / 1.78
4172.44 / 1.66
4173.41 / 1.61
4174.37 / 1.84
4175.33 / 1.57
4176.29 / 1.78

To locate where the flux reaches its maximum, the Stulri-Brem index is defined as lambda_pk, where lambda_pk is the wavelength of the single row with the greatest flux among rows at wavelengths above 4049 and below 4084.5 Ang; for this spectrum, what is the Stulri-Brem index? 4083.11 Ang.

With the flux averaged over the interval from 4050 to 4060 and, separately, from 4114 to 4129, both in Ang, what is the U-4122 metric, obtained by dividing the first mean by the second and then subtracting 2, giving -1.01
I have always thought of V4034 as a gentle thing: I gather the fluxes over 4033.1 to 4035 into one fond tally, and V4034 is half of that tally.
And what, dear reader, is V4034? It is 2.07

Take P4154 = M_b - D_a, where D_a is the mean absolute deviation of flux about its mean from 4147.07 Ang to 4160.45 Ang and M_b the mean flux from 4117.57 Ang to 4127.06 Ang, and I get 1.82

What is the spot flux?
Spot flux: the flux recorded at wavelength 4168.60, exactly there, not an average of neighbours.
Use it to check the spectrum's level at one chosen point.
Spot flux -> 2.03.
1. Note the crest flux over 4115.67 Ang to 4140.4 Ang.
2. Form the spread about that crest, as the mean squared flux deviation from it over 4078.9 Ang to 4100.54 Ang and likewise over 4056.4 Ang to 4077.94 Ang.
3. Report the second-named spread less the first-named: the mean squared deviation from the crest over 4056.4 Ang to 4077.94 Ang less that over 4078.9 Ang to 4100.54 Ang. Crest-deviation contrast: 0.22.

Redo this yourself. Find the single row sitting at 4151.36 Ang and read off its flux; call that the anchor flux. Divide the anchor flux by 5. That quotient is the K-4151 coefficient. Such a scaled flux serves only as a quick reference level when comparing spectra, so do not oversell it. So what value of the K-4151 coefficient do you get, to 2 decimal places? 0.38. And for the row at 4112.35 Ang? 0.42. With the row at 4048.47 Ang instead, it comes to 0.42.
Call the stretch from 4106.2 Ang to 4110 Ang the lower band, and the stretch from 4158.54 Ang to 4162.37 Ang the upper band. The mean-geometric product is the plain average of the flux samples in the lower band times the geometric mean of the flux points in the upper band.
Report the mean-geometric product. 3.57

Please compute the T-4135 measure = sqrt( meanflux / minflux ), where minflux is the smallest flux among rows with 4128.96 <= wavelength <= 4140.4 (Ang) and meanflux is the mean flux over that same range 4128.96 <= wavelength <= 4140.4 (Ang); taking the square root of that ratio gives 1.15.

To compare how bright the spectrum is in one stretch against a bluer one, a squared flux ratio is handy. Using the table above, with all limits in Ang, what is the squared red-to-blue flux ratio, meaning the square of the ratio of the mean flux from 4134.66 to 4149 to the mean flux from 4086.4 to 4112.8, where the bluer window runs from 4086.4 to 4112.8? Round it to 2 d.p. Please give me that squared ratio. 1.11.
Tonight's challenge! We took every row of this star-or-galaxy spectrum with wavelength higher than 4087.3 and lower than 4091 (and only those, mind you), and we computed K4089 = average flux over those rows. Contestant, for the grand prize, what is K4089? 2.03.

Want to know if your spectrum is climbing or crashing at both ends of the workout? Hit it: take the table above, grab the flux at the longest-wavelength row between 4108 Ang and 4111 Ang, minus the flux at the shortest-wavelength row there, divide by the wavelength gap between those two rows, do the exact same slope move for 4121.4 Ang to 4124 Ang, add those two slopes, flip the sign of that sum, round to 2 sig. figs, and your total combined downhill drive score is -0.26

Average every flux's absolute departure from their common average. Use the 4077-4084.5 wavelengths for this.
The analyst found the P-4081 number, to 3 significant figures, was 0.194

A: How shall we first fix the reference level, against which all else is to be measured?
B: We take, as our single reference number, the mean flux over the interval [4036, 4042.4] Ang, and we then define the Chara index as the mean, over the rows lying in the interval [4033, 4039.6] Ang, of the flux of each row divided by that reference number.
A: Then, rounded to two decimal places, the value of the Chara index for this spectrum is 0.98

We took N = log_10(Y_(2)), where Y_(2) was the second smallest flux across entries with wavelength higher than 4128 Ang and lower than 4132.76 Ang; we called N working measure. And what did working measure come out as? 0.27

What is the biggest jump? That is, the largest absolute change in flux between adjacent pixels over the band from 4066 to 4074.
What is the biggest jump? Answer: 0.81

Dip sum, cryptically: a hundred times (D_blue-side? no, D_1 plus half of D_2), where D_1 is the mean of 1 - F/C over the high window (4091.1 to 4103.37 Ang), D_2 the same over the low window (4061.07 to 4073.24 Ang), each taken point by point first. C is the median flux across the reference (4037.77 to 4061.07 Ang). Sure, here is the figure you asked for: 12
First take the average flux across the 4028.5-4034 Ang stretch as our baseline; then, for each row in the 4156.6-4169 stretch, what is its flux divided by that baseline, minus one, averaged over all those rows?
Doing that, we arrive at 0.07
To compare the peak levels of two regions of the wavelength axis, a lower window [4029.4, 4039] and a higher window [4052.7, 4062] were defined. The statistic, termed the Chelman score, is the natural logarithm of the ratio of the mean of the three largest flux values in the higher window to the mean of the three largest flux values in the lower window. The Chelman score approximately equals -0.073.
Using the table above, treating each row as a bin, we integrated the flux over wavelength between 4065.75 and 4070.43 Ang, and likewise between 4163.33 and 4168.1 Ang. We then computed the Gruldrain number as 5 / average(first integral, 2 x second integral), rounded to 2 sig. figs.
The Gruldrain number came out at 0.36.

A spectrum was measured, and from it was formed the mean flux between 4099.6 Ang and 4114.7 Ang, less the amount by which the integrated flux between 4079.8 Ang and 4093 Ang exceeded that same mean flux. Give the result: -25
